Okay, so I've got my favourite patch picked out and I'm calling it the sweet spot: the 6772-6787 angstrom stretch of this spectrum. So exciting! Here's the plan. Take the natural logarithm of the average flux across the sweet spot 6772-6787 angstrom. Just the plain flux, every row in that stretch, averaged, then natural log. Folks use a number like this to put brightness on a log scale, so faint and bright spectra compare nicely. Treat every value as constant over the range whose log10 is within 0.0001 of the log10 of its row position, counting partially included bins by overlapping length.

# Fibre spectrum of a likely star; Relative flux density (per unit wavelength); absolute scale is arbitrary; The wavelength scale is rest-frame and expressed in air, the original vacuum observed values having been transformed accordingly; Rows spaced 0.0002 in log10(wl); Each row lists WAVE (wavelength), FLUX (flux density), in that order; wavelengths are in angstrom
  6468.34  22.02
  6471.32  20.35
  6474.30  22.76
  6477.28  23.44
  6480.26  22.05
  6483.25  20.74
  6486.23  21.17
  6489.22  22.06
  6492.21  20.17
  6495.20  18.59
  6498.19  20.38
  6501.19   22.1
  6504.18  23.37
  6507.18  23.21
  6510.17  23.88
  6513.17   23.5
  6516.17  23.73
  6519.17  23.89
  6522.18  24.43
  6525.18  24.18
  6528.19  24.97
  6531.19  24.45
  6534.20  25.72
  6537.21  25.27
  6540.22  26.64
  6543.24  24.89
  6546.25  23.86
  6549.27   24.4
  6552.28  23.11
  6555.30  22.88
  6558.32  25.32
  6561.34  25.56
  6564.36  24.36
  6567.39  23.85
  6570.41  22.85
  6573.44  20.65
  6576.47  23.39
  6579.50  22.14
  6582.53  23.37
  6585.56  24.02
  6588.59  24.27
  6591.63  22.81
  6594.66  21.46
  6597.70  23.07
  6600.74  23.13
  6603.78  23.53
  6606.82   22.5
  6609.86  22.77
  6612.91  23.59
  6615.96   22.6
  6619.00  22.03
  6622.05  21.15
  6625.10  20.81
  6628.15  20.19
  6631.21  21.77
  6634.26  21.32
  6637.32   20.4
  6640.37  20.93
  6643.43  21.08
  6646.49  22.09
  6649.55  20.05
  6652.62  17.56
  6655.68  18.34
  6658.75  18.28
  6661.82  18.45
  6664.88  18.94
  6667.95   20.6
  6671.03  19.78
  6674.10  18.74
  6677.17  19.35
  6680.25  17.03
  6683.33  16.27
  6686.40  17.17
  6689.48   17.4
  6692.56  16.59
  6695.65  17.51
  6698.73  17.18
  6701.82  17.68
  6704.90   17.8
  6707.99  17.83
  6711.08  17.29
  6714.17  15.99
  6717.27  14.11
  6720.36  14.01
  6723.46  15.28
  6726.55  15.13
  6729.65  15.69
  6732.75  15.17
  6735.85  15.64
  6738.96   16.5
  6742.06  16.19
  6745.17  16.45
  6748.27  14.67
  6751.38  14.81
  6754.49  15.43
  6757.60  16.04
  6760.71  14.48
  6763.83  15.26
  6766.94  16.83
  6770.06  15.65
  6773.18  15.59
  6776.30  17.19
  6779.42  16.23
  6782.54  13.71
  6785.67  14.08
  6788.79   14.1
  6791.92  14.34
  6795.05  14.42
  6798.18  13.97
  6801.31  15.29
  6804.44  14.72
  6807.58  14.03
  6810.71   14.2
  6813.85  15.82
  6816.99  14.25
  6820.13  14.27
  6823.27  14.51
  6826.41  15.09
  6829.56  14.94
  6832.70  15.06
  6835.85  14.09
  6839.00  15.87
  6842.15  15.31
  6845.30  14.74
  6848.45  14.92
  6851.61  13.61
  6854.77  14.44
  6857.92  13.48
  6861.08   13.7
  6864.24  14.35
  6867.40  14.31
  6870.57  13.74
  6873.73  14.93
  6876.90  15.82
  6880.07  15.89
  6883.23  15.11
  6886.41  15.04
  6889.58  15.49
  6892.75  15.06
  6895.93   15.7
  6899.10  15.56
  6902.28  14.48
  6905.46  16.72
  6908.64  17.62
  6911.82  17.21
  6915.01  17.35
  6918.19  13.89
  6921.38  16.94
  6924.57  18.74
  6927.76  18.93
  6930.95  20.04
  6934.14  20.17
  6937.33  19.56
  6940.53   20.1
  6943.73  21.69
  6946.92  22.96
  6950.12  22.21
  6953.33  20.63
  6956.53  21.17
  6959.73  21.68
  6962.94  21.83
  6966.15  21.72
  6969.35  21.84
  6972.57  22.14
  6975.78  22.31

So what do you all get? 2.7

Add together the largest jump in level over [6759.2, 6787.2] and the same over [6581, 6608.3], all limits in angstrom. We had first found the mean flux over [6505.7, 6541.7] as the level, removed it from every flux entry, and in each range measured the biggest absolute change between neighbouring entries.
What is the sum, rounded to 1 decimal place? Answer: 4.1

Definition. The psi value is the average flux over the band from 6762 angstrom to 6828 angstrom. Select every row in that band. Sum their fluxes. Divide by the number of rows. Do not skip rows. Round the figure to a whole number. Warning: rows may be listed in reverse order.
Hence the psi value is 15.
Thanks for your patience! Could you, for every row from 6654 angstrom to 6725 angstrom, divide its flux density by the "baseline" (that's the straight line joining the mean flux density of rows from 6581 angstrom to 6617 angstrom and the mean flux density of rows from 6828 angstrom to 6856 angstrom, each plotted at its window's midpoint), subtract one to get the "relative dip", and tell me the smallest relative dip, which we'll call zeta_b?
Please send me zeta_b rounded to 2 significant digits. -0.26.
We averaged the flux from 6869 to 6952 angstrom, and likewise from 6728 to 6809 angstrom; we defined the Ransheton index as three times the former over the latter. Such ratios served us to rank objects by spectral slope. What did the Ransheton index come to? 3.4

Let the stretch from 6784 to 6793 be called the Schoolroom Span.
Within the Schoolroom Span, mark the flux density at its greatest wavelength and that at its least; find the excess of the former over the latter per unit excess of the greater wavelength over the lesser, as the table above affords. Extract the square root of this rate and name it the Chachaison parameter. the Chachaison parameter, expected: 0.20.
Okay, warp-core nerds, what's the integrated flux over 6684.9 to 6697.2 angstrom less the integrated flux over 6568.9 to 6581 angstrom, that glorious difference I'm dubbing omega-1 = -58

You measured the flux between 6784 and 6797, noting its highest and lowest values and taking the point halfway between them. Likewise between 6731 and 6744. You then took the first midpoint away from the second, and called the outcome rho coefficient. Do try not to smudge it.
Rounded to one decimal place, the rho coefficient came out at 1.6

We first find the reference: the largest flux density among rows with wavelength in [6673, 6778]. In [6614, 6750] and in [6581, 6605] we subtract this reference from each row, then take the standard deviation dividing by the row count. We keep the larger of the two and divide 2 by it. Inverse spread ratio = 0.86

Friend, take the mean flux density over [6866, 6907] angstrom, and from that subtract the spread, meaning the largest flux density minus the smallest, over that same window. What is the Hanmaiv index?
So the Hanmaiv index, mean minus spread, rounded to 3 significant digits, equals 12.2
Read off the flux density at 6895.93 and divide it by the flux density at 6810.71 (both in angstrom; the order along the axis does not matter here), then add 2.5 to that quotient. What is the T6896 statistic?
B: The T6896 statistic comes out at 3.61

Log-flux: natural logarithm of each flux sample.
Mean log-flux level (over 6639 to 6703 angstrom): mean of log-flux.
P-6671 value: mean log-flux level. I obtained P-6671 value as 2.92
